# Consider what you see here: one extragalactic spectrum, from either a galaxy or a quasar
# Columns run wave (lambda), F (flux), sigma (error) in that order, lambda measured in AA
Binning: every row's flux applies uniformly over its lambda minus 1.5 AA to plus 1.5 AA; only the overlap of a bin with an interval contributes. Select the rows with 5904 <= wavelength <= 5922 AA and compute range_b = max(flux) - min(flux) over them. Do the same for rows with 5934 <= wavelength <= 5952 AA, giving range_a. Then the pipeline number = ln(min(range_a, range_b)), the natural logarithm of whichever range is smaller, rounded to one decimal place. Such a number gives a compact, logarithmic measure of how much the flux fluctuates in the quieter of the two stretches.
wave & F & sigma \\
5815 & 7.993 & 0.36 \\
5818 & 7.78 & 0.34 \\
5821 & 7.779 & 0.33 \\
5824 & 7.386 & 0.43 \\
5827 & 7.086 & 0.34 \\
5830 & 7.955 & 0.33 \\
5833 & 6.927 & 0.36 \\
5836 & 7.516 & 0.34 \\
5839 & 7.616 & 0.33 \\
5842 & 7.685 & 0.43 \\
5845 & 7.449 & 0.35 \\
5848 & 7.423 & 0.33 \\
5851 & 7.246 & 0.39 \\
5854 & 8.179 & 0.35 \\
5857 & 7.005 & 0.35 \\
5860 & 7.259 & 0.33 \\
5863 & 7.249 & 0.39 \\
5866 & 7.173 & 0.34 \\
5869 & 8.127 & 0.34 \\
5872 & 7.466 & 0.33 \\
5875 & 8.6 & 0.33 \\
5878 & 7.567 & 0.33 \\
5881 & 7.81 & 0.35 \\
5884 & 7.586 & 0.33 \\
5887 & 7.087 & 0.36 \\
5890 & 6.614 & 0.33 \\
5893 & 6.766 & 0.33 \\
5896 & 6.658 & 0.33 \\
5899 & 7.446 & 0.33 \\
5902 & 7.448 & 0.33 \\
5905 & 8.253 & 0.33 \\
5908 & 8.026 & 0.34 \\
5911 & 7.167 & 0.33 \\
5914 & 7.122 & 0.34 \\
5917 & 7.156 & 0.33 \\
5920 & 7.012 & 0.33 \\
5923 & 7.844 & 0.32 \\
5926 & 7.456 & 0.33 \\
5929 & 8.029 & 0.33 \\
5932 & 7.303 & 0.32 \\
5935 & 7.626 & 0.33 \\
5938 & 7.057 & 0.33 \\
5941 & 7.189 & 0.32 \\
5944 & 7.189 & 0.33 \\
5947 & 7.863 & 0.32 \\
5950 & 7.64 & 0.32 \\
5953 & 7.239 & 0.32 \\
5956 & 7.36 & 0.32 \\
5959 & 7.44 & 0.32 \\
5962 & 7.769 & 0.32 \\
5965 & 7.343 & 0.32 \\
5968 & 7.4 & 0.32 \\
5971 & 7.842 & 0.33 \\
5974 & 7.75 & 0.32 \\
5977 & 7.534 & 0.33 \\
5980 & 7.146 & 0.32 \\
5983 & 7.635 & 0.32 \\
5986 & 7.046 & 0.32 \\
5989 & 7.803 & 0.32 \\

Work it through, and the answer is -0.2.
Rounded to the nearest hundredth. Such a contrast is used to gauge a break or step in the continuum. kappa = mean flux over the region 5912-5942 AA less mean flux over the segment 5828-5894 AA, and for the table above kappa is -0.09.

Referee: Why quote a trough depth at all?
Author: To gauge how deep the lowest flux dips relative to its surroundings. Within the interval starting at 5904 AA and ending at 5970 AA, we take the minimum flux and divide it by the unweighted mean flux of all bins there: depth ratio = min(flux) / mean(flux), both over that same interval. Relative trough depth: 0.938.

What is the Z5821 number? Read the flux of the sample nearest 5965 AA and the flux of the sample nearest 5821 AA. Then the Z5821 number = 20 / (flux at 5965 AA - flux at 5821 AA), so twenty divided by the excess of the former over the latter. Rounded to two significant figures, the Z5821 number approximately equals -46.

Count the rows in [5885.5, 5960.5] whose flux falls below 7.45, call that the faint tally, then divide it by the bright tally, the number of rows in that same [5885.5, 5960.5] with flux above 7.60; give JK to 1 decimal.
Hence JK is 2.4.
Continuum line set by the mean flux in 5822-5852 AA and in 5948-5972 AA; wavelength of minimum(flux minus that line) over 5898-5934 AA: 5920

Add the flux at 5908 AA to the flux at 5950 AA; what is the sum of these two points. 15.7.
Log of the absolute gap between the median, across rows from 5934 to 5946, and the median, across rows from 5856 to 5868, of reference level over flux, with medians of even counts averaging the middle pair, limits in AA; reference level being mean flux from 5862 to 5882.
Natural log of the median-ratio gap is -5.7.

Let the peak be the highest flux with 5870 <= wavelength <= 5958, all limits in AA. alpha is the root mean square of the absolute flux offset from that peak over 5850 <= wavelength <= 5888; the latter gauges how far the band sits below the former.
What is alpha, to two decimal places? 1.13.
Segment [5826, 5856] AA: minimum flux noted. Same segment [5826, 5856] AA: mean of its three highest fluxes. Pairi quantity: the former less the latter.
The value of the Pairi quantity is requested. -1.01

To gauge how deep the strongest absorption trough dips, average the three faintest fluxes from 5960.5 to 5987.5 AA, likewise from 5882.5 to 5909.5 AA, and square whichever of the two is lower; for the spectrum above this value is 44.6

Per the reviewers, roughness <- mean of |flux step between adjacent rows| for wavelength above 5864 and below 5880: 0.95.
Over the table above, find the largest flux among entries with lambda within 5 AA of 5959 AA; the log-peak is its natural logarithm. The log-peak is 2.05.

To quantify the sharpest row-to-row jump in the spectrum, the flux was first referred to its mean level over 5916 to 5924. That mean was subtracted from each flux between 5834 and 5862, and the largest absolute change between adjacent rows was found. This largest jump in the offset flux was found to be 1.17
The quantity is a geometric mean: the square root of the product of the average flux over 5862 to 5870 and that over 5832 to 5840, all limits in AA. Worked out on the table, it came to 7.43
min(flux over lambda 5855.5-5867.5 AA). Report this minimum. 7.005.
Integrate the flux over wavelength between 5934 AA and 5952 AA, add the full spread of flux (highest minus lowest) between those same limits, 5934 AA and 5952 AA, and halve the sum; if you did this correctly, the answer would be 67.2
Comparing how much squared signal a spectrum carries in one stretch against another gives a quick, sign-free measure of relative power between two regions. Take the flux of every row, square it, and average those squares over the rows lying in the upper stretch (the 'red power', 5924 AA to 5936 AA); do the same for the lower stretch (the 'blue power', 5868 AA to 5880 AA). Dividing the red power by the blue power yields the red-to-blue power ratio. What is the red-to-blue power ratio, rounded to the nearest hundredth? 0.92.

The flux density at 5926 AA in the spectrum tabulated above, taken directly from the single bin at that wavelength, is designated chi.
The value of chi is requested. 7.456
